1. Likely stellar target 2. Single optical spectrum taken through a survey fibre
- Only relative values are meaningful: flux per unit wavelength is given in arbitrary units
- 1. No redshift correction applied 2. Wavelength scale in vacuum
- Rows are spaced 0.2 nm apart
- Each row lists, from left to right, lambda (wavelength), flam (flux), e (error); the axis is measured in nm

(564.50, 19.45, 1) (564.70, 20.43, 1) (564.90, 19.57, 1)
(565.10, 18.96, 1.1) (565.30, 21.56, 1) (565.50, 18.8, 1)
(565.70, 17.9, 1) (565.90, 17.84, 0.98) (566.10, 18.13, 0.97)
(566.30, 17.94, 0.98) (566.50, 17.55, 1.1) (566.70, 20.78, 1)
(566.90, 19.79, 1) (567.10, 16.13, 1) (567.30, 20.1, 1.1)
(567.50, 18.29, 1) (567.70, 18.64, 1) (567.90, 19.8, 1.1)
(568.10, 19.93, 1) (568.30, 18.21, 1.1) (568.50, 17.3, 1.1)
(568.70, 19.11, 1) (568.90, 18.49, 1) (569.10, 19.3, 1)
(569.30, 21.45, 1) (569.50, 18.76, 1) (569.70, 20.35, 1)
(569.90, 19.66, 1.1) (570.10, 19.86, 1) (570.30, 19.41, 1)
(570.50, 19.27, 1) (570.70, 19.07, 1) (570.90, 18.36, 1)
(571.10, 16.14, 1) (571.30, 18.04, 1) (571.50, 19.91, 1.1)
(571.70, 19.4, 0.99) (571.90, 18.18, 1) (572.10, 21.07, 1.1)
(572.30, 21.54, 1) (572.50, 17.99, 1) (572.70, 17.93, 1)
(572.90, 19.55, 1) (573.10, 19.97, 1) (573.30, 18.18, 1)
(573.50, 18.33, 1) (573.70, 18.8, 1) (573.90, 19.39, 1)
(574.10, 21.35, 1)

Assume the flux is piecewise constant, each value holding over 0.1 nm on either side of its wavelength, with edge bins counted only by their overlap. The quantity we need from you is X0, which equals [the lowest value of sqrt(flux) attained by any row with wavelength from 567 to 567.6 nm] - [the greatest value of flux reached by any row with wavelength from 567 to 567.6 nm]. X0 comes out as -16.1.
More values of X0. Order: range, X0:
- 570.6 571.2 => -15.1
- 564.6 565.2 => -16.1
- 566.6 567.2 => -16.8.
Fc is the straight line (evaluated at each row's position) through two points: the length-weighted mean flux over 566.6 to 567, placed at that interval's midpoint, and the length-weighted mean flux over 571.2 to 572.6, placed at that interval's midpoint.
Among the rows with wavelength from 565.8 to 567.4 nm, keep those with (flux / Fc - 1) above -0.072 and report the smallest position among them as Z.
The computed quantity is 566.70 nm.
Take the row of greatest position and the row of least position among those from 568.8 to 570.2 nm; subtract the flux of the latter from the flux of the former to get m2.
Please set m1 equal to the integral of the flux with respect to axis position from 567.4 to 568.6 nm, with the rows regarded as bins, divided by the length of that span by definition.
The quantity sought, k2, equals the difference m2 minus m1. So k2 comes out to -17.3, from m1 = 18.7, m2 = 1.4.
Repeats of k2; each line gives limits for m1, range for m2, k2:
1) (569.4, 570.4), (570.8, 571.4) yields -19.9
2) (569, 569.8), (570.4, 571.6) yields -19.3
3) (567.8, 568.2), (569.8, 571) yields -21.2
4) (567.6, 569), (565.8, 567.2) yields -20.5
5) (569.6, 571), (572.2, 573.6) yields -22.6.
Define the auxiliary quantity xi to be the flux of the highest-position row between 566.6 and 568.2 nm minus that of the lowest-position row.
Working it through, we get -1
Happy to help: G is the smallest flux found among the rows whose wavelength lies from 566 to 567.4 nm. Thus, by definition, 16.13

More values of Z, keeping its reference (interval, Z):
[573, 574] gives 573.10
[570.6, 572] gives 570.70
